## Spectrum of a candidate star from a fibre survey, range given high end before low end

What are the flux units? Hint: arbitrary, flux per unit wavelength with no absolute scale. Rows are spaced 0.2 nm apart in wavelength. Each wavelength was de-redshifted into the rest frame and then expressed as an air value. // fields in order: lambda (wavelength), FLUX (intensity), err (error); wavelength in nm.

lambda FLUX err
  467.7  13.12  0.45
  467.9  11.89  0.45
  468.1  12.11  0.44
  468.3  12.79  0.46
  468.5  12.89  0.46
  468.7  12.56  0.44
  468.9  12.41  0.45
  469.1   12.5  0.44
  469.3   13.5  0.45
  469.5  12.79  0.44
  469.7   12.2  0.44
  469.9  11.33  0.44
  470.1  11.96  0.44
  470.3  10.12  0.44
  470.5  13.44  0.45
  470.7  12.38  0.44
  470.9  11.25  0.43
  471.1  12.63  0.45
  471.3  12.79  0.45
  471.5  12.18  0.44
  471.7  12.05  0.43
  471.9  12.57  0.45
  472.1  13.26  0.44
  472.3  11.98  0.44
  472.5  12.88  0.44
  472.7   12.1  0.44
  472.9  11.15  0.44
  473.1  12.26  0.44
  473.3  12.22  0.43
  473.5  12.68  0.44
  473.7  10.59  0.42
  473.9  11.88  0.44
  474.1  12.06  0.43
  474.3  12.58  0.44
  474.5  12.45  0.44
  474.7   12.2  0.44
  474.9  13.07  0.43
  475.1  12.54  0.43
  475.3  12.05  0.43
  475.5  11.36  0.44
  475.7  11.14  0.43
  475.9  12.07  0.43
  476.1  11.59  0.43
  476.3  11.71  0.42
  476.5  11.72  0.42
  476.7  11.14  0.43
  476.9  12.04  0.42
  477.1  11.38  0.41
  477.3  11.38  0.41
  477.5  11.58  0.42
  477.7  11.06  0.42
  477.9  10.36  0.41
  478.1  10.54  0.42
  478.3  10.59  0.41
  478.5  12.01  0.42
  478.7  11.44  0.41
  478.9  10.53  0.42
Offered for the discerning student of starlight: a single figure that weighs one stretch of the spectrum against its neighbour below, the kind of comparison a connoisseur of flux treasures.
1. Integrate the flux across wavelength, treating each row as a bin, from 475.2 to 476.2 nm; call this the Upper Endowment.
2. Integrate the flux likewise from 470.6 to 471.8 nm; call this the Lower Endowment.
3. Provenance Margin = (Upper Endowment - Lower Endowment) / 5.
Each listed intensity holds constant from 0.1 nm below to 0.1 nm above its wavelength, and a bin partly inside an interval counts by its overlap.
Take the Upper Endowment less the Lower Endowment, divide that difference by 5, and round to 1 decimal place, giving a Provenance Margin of -0.6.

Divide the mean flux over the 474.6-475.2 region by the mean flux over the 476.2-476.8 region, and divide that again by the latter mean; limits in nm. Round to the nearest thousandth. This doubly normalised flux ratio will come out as 0.095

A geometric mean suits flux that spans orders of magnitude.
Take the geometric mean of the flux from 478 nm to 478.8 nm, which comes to 11.1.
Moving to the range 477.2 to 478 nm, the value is 11.1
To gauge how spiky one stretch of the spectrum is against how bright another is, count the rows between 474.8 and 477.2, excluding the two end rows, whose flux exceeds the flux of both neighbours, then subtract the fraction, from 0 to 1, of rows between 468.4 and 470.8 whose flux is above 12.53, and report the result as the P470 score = 2.58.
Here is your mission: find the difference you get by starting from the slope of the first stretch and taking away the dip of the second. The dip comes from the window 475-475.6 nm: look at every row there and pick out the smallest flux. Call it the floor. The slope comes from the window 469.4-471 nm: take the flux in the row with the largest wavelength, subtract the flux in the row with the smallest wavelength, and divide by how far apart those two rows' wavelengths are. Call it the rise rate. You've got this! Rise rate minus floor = -12.5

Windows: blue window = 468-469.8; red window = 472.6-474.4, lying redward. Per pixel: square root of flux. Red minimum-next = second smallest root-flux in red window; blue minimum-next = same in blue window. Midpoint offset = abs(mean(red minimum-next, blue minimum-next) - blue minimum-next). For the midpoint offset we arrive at 0.077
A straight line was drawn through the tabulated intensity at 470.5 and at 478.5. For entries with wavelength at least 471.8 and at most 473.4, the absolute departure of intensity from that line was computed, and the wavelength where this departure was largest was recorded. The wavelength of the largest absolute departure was 472.9 nm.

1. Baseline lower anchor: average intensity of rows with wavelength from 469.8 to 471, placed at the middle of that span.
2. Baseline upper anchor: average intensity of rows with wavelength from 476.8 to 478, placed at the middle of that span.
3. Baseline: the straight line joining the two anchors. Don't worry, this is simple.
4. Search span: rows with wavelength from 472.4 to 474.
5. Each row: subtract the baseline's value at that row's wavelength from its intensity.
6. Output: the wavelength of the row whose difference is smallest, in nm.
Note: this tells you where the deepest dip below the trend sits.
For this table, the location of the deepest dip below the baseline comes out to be 473.7 nm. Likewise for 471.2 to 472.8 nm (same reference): 472.3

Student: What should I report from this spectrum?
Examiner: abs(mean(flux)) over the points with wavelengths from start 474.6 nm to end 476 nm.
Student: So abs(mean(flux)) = 12.1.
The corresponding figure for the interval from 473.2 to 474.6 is 12.1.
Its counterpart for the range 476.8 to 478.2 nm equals 11.2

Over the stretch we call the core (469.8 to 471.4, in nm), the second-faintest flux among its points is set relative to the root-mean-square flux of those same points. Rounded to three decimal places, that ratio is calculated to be 0.935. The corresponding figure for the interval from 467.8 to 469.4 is 0.962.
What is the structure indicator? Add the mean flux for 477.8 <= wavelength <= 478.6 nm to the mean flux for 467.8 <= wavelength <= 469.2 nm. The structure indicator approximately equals 23.3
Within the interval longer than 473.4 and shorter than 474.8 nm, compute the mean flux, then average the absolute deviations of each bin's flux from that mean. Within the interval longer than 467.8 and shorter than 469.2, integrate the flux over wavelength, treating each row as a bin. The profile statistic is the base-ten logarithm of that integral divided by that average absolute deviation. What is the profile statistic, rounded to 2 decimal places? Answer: 1.57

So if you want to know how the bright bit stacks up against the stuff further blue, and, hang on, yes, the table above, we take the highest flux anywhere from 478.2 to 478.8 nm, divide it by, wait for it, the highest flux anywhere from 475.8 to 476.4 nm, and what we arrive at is 1.00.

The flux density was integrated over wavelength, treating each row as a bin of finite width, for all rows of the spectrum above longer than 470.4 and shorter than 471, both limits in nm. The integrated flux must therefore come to 7.4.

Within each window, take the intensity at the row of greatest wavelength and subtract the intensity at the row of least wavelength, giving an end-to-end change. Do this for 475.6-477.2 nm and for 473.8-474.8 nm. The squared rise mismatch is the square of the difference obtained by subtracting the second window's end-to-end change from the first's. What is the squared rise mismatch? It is 0.0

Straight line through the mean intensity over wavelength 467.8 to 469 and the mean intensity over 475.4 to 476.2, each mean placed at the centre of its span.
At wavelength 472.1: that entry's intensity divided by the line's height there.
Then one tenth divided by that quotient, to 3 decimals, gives 0.090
